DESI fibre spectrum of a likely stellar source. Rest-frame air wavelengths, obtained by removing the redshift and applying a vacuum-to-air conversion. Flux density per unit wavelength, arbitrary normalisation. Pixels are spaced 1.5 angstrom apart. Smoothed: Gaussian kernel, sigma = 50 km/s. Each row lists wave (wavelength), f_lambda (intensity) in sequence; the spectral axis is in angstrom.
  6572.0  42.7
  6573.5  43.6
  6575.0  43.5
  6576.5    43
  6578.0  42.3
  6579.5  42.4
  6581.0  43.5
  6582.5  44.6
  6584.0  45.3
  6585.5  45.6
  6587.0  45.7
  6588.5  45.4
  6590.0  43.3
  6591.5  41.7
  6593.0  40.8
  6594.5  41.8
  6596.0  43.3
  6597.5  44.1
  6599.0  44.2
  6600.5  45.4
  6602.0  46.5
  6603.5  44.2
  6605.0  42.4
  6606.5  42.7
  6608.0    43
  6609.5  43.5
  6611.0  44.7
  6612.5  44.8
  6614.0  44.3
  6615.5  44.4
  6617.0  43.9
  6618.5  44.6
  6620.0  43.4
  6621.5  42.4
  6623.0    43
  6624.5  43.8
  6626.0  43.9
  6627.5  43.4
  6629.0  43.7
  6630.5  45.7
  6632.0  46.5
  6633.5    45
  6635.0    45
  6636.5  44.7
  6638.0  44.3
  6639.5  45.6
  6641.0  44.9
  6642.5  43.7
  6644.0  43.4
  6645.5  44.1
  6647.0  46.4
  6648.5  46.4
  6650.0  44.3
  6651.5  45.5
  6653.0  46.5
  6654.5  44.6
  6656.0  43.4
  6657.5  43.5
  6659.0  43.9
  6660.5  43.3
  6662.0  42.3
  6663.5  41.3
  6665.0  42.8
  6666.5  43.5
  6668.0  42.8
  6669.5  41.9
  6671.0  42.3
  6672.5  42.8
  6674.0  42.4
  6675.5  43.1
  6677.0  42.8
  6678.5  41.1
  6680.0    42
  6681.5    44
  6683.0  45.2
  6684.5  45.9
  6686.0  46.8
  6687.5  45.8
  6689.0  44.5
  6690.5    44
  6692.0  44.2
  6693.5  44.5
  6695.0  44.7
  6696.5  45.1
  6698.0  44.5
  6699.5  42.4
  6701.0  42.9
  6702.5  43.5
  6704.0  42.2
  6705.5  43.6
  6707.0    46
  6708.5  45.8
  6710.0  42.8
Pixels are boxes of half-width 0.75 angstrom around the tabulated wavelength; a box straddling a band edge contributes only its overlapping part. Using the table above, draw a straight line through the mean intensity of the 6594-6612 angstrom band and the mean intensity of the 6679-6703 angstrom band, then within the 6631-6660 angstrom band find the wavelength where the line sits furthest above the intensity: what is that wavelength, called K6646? 6656.0 angstrom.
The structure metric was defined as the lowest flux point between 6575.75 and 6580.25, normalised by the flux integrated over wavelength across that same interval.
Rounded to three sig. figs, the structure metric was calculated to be 0.221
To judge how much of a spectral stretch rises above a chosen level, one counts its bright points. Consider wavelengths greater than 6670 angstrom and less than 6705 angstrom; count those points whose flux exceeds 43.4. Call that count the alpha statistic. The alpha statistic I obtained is 13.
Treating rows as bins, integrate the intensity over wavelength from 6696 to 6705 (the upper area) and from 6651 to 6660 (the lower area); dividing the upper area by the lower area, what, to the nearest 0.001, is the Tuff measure 0.975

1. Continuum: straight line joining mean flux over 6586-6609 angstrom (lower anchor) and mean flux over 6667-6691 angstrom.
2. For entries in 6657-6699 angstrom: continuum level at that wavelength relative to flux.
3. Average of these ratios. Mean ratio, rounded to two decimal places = 1.00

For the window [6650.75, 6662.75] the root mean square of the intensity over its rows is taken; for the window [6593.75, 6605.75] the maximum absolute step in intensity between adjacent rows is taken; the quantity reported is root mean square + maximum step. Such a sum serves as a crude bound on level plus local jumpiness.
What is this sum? 46.4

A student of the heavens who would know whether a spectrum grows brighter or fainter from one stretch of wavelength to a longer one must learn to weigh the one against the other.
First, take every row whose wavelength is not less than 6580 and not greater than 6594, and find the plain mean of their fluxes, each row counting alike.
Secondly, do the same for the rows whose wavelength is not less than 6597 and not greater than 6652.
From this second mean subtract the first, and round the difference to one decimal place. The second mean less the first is 0.4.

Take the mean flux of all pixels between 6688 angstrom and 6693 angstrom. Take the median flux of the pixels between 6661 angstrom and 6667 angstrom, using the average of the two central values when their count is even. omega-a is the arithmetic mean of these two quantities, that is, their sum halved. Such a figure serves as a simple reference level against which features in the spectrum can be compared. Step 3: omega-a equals 43.4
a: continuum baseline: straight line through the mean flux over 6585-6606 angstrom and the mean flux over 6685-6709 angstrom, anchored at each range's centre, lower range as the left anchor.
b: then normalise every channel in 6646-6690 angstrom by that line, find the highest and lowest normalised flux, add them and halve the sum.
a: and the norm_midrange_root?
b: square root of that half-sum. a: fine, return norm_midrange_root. 1.00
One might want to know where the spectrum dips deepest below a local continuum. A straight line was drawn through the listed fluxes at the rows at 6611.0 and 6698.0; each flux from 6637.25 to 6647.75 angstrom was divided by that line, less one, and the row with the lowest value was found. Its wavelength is 6644.0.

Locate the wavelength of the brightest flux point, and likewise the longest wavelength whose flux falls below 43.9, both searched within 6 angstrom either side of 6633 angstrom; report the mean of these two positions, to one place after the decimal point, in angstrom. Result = 6630.5 angstrom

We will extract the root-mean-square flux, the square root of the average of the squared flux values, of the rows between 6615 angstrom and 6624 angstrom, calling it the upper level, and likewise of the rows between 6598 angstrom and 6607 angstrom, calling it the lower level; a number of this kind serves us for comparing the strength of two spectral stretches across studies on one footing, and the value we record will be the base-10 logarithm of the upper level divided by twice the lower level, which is -0.307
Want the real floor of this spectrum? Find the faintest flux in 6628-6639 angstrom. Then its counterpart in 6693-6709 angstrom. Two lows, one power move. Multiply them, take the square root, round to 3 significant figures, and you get 42.9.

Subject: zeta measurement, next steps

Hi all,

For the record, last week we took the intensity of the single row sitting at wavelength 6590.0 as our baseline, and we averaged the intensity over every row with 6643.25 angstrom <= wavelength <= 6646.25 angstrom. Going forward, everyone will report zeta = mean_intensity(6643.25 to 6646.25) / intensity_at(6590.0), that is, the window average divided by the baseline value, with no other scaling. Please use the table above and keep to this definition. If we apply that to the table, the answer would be 1.01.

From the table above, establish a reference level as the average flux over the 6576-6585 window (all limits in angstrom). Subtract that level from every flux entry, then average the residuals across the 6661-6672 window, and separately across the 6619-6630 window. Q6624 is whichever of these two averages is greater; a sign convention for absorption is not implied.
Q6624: -0.1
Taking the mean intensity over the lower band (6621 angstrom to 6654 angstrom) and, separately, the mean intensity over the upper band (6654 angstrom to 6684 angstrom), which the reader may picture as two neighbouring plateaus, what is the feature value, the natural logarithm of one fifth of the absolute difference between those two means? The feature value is -1.1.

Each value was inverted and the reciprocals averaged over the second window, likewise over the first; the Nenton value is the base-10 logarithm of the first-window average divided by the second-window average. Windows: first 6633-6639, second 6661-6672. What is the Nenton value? -0.023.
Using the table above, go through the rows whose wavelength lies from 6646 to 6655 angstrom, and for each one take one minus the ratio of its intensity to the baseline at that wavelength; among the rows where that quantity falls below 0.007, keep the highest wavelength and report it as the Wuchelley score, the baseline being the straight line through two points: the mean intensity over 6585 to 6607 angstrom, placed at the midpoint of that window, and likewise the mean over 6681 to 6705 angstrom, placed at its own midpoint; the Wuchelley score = 6654.5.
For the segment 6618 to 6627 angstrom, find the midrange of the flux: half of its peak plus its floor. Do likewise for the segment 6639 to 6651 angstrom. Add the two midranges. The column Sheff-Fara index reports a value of 88.4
